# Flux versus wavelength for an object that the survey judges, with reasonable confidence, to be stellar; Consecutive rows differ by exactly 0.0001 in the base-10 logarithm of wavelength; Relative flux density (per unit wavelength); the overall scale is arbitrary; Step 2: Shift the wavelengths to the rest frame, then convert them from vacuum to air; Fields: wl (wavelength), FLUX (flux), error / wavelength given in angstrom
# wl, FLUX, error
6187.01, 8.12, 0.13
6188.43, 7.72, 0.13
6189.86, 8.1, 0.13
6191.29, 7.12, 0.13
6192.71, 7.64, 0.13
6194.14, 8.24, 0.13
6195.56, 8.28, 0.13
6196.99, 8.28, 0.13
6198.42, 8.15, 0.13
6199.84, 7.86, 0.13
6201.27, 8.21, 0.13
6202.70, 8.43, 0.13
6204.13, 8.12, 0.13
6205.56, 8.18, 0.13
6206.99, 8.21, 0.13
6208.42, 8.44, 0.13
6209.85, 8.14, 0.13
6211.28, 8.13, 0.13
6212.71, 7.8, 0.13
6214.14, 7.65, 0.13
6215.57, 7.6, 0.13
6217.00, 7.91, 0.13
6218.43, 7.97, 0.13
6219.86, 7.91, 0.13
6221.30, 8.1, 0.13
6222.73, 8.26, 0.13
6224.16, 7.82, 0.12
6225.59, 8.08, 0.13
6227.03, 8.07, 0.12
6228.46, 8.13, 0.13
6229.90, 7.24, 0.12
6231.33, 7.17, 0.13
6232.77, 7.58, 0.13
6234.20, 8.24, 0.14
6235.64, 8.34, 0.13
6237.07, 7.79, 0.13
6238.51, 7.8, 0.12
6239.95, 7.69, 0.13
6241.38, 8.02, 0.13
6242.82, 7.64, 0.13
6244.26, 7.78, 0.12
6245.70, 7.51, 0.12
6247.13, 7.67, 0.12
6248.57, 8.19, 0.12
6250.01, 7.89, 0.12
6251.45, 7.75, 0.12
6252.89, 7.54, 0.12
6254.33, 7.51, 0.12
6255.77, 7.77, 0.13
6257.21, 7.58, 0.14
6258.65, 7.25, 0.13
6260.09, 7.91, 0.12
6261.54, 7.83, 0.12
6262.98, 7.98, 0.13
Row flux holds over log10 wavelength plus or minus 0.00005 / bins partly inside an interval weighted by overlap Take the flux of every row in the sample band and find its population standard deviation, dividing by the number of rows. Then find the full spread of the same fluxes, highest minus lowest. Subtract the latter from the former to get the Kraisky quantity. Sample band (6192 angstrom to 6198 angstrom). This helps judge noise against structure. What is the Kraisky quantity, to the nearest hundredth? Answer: -0.37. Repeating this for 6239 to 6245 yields -0.23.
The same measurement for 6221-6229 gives -0.31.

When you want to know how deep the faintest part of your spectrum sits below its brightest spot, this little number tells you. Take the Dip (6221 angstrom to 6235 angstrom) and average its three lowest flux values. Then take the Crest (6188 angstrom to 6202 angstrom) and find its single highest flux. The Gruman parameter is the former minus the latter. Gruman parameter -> -0.95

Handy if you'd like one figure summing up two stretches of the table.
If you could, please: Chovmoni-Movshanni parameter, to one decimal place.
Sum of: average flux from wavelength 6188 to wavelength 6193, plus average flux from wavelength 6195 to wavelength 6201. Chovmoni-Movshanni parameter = 15.8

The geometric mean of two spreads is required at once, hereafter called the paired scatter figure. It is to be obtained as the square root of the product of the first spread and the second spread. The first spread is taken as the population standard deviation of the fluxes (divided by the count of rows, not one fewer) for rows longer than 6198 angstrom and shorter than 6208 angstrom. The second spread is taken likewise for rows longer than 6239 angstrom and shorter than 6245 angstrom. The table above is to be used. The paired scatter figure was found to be 0.151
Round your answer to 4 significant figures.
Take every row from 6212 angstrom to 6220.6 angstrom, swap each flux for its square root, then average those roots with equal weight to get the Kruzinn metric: 2.794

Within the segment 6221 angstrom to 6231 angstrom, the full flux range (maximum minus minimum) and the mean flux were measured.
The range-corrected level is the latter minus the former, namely 6.9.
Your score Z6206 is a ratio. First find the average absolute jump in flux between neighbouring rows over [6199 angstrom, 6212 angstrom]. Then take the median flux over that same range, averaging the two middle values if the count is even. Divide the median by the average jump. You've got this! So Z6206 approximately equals 43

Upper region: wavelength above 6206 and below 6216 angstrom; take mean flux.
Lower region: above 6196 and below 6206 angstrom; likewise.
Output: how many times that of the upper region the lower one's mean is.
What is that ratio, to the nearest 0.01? 1.02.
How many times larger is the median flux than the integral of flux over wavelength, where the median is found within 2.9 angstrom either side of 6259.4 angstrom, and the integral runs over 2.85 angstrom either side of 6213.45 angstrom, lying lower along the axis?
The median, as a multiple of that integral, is 0.173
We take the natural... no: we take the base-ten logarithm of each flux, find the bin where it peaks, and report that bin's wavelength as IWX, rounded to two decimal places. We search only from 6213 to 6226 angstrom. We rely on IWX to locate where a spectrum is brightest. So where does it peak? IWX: 6222.73 angstrom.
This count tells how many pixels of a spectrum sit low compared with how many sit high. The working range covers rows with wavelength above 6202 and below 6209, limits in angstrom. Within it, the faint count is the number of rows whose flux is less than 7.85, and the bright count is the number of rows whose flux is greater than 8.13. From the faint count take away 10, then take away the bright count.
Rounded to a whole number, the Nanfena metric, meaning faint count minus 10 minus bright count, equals -14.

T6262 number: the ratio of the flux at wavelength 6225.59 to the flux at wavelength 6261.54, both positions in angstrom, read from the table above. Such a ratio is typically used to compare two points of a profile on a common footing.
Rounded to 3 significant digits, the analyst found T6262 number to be 1.03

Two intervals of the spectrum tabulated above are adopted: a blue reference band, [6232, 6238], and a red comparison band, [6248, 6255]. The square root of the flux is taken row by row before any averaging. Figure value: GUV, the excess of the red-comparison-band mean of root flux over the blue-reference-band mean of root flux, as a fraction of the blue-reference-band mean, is -0.013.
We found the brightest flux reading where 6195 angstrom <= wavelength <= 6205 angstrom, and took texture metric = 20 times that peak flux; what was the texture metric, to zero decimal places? 169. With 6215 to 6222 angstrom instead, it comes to 162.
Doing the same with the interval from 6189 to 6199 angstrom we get 166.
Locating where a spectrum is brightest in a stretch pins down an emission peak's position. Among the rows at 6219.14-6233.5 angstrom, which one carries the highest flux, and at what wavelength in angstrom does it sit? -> 6222.73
